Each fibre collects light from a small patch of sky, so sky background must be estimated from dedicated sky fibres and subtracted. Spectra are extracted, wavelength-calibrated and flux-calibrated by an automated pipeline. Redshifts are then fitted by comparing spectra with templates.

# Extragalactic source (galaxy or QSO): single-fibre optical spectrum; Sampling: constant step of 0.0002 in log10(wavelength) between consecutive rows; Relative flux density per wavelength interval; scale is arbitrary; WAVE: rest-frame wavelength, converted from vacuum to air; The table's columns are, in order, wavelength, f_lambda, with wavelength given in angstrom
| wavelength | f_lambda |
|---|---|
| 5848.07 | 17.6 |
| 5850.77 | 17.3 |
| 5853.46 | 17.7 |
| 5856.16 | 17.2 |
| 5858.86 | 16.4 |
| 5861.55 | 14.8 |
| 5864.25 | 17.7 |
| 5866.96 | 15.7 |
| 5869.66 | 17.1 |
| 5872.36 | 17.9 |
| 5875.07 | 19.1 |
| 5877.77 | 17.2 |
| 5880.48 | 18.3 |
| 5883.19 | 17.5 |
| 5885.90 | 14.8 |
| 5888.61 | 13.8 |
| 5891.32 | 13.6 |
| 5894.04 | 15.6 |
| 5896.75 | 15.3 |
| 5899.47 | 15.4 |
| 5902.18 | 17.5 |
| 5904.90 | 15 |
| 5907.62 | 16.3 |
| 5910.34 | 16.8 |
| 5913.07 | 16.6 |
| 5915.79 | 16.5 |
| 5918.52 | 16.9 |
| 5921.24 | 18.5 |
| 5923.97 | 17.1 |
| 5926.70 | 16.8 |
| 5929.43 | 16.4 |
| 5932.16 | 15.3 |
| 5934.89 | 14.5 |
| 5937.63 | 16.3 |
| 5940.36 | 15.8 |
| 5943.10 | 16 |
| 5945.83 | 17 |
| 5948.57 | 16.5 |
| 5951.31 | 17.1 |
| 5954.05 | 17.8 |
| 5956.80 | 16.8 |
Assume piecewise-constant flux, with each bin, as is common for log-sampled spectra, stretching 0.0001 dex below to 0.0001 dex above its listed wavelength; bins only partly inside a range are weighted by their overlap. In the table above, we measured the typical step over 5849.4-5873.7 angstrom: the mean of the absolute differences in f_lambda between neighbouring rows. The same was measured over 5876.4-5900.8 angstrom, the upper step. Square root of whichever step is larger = 1.14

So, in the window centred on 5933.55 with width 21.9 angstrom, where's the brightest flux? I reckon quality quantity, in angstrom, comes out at 5923.97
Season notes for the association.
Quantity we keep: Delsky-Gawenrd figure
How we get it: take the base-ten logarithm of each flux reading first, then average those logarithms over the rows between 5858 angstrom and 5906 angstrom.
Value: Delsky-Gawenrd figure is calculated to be 1.21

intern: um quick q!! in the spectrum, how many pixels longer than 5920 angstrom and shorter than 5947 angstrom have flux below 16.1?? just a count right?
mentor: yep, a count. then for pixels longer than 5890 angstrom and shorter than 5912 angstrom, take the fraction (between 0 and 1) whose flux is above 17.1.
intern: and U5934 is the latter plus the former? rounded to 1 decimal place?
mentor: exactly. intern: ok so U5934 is 4.1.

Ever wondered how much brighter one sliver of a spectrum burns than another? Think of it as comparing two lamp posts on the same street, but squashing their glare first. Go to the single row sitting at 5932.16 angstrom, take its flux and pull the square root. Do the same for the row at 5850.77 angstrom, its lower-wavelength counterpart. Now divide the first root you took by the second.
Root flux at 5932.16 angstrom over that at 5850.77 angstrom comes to 0.94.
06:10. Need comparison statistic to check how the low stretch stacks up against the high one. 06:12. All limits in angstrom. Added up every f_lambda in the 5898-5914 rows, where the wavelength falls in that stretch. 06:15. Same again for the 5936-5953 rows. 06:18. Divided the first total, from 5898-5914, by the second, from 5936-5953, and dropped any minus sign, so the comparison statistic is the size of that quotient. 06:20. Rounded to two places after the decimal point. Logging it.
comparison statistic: 0.99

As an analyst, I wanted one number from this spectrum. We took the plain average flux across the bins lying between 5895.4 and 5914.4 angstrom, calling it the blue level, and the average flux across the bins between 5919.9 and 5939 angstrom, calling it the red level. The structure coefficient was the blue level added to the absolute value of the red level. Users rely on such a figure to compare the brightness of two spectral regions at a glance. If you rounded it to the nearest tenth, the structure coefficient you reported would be 32.5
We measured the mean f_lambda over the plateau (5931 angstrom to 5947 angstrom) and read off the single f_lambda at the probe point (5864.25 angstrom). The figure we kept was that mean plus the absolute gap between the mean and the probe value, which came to 17.7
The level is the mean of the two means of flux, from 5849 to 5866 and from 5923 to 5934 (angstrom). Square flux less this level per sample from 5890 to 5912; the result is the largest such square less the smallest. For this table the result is 9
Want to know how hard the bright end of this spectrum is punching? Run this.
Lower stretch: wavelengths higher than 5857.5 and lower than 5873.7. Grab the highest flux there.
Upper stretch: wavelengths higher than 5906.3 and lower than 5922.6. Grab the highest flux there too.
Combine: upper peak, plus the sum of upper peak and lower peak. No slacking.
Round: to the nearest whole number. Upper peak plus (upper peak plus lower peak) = 55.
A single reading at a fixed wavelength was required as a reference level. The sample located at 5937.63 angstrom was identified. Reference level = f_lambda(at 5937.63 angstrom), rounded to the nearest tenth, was 16.3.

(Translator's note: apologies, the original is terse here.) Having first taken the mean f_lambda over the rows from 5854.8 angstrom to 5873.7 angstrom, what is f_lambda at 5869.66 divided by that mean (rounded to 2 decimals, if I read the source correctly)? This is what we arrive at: 1.02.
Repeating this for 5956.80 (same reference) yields 1.01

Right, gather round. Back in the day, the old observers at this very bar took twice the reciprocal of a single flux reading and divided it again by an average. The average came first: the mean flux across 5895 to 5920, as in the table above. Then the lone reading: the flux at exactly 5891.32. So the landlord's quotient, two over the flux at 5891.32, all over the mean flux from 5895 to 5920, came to 0.0090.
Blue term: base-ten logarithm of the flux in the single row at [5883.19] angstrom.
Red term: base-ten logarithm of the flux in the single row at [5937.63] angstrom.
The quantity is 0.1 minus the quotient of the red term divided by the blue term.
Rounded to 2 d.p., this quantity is -0.88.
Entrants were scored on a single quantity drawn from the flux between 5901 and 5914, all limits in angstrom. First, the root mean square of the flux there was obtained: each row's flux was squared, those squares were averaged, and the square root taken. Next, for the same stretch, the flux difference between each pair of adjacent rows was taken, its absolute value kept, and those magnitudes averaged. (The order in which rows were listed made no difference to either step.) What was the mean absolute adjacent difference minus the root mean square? -15.3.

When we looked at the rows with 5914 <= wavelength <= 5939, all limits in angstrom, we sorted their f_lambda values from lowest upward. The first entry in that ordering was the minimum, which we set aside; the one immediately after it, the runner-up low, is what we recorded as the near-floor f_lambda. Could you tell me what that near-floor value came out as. 15.3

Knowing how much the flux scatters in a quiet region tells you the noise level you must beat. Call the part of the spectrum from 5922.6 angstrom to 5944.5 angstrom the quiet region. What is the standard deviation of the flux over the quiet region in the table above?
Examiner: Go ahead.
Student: 0.8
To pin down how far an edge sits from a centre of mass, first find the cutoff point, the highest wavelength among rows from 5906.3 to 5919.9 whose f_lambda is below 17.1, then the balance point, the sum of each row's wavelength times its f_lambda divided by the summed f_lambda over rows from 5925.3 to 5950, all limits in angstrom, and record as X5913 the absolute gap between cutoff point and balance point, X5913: 19.2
